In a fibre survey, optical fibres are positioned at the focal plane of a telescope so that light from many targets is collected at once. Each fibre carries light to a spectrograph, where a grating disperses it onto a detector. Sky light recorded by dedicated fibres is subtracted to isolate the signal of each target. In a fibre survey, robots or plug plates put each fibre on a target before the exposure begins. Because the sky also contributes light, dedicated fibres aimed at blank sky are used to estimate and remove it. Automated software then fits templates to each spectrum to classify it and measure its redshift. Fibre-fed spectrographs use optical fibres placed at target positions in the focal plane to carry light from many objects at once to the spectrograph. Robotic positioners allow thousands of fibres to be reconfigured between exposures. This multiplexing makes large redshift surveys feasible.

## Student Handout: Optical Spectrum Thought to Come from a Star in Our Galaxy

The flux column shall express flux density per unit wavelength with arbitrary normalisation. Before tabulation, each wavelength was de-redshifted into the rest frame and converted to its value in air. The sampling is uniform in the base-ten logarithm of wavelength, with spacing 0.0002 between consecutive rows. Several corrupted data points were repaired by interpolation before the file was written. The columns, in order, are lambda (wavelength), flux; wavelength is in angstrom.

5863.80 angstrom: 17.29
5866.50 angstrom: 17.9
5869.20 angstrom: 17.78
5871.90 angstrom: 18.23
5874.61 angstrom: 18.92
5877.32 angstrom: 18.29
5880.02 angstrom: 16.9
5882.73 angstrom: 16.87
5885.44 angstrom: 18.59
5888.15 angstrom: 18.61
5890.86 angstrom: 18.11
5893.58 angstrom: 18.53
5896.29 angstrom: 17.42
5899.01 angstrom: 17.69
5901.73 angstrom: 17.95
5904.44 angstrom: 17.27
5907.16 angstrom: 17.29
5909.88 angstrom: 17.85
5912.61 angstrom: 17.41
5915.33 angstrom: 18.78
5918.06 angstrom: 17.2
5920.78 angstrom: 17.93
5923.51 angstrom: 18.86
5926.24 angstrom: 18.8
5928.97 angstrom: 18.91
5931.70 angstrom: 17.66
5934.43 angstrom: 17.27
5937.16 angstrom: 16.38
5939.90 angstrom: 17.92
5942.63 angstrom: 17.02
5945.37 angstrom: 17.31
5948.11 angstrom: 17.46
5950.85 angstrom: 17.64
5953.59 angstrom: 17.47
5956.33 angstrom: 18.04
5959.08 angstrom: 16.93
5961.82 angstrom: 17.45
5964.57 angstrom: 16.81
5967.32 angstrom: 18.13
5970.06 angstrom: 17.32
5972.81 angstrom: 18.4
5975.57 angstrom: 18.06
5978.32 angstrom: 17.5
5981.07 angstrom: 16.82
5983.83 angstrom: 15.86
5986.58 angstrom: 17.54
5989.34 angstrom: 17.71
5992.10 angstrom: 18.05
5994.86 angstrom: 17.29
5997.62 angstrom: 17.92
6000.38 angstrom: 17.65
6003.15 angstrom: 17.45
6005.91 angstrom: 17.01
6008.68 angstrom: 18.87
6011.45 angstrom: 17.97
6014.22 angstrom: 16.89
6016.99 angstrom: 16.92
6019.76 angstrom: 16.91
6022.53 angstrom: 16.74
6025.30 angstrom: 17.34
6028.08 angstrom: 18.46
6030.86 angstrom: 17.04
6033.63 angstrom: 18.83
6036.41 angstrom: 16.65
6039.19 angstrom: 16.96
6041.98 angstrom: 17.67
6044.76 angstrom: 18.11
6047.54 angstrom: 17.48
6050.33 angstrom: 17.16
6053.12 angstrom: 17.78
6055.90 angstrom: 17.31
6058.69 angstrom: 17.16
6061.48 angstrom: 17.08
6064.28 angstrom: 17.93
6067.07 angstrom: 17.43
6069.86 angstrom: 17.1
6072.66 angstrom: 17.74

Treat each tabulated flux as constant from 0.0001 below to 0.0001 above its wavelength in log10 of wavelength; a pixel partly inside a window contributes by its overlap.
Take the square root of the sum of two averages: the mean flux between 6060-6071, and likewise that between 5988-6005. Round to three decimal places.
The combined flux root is 5.921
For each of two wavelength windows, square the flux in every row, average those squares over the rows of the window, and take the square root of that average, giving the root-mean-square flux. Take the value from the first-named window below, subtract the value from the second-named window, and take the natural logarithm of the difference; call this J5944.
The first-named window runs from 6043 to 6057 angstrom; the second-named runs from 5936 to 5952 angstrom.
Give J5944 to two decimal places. -1.29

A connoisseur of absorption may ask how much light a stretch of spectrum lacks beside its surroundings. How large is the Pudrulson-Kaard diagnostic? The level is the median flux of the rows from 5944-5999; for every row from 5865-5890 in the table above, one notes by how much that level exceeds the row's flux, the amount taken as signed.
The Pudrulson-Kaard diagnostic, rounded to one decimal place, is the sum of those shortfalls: -4.7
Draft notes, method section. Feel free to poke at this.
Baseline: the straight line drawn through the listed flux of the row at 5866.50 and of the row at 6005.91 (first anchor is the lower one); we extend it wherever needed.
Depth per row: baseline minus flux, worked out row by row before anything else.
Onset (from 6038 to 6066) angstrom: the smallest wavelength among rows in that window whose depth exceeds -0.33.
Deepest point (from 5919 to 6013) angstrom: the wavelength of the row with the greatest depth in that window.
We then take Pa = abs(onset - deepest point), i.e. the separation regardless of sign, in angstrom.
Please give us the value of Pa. 55.4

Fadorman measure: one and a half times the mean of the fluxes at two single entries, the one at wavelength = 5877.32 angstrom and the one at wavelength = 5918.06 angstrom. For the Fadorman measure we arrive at 26.6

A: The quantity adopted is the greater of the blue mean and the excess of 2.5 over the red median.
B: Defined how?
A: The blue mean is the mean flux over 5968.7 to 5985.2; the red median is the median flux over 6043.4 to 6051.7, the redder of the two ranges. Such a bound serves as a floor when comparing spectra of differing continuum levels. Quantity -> 17.3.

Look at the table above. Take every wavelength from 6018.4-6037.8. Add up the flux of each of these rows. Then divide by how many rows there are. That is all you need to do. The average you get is 17.4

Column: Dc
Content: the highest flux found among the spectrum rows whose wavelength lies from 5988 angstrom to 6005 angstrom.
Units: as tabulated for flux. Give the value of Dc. 18.05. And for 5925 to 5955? 18.91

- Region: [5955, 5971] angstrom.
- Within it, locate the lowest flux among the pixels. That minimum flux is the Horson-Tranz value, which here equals 16.81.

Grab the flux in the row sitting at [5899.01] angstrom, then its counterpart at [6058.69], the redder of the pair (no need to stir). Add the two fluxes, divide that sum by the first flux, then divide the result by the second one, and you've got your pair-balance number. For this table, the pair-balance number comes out 0.115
